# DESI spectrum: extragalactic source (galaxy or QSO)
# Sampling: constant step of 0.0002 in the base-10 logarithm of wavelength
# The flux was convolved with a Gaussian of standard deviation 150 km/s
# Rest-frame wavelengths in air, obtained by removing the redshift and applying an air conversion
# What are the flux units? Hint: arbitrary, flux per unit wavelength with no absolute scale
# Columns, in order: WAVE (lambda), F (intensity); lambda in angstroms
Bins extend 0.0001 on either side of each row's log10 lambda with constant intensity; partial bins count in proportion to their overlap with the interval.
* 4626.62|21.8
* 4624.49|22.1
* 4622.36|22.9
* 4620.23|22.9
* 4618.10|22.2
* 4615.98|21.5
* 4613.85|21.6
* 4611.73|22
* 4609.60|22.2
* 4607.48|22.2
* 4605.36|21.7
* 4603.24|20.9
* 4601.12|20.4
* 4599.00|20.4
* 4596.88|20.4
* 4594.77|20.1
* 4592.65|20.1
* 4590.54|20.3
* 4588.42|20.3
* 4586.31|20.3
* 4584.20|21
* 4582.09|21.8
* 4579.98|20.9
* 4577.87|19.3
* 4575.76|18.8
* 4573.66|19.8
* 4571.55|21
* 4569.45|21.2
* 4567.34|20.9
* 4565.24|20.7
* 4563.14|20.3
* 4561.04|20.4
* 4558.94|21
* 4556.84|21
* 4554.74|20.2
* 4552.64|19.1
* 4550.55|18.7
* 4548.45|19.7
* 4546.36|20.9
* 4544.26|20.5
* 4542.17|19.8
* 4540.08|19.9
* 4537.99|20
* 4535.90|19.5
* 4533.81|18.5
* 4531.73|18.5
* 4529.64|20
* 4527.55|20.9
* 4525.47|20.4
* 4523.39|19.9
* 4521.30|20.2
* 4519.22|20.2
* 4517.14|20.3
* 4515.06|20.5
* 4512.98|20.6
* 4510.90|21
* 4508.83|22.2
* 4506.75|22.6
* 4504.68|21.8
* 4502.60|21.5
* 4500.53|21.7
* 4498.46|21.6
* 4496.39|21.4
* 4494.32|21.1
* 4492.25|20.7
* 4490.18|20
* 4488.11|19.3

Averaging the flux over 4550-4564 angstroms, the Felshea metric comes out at 20.1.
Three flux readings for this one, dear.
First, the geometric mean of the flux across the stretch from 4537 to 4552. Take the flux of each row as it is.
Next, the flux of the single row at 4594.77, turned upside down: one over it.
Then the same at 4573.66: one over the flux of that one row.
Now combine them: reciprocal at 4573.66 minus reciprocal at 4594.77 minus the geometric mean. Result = -19.9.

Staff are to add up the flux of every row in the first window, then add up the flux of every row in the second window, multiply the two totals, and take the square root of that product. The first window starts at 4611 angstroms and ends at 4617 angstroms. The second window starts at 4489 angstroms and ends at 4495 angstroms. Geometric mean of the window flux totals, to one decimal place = 63.4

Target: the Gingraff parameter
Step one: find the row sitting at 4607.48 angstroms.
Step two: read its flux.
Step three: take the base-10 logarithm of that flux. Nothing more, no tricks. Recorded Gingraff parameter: 1.35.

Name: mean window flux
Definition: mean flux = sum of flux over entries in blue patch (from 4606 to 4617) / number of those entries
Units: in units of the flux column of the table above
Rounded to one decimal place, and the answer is 21.9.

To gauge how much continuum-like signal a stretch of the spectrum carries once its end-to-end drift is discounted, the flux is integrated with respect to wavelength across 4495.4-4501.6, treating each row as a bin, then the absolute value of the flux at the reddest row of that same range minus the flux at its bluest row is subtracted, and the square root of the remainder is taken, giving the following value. 11.6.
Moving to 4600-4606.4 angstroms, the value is 11.5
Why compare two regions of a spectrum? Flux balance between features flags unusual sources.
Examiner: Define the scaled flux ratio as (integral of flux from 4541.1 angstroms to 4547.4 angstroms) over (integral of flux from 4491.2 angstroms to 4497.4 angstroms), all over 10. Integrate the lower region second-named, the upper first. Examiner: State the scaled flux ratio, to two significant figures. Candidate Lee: 0.098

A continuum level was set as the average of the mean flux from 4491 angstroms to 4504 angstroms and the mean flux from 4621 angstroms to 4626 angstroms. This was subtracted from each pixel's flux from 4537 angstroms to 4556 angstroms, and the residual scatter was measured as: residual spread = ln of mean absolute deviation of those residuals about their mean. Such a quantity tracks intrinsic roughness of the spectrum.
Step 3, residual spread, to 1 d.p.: -0.7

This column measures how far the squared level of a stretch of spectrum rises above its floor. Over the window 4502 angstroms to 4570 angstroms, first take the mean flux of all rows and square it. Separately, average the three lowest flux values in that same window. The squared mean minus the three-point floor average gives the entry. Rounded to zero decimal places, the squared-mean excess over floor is 397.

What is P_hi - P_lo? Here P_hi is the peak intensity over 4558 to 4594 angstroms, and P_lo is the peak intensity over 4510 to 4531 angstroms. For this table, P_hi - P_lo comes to 0.8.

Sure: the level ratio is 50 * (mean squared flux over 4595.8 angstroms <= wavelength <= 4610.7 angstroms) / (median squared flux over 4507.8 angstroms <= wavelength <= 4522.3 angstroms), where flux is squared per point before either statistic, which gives 53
